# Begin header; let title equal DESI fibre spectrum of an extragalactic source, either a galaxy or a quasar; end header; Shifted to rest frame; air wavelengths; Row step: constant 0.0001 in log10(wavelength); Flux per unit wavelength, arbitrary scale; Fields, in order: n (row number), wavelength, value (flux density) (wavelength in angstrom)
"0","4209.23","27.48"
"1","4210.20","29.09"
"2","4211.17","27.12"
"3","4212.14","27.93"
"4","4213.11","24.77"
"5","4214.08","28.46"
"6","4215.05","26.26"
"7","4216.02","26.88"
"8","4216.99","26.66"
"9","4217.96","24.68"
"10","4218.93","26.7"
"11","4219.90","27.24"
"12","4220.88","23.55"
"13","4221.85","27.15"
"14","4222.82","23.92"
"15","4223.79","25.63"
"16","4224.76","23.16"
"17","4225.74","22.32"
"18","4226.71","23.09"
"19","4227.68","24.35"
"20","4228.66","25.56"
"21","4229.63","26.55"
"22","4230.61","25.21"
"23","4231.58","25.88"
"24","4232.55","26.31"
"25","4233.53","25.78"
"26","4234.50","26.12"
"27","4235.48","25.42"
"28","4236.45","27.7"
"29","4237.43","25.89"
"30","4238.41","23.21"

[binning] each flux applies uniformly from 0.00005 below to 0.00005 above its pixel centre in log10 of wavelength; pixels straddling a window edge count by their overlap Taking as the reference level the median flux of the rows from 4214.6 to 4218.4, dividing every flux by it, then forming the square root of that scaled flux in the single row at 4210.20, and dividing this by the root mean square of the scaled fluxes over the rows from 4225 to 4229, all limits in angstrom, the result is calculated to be 1.16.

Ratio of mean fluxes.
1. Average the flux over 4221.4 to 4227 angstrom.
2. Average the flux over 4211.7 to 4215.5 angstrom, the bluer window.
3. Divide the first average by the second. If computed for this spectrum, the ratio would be 0.90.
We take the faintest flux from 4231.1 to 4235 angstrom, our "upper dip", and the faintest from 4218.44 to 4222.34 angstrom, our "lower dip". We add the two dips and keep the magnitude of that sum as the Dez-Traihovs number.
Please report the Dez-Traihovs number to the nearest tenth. 49.3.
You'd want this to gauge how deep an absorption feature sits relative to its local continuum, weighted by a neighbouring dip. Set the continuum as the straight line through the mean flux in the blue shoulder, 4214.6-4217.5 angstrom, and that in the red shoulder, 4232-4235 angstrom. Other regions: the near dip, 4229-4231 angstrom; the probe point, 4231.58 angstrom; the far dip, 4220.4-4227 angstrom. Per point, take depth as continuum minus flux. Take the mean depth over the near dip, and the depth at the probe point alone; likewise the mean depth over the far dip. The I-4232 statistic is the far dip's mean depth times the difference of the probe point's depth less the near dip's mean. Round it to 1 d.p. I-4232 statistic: -0.1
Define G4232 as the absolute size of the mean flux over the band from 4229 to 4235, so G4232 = 26.0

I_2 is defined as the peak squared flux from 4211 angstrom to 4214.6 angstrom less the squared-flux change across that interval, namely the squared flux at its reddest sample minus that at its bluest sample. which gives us 735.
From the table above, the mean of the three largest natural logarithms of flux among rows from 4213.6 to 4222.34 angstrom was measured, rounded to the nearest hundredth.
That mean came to 3.32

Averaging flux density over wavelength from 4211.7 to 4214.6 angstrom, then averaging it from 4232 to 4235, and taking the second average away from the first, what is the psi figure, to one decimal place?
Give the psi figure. 1.0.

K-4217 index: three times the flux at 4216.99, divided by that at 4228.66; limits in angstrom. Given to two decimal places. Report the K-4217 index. 3.13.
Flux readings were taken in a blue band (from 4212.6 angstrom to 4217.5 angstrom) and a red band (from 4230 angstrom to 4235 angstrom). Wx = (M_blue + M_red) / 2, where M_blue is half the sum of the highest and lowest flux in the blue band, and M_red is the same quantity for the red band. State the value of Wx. 26.19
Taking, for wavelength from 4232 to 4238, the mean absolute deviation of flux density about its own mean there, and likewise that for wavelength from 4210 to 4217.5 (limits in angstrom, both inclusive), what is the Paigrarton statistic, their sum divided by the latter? 1.53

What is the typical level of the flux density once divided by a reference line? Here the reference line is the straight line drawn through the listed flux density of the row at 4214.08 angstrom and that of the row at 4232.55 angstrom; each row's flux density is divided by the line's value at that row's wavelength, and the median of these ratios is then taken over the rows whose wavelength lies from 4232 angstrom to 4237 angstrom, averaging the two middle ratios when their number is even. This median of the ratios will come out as 1.00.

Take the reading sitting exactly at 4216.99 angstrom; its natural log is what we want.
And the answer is 3.28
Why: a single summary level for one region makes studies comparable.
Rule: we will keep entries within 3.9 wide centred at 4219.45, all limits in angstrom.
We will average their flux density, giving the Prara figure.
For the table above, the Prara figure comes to 25.5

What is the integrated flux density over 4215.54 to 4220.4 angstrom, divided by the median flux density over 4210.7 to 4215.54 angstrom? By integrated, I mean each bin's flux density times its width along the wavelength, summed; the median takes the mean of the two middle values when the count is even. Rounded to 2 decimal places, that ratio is 4.73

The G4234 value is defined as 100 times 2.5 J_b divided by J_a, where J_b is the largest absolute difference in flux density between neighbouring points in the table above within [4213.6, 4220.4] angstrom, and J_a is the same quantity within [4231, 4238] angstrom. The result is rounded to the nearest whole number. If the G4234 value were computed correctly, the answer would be 241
